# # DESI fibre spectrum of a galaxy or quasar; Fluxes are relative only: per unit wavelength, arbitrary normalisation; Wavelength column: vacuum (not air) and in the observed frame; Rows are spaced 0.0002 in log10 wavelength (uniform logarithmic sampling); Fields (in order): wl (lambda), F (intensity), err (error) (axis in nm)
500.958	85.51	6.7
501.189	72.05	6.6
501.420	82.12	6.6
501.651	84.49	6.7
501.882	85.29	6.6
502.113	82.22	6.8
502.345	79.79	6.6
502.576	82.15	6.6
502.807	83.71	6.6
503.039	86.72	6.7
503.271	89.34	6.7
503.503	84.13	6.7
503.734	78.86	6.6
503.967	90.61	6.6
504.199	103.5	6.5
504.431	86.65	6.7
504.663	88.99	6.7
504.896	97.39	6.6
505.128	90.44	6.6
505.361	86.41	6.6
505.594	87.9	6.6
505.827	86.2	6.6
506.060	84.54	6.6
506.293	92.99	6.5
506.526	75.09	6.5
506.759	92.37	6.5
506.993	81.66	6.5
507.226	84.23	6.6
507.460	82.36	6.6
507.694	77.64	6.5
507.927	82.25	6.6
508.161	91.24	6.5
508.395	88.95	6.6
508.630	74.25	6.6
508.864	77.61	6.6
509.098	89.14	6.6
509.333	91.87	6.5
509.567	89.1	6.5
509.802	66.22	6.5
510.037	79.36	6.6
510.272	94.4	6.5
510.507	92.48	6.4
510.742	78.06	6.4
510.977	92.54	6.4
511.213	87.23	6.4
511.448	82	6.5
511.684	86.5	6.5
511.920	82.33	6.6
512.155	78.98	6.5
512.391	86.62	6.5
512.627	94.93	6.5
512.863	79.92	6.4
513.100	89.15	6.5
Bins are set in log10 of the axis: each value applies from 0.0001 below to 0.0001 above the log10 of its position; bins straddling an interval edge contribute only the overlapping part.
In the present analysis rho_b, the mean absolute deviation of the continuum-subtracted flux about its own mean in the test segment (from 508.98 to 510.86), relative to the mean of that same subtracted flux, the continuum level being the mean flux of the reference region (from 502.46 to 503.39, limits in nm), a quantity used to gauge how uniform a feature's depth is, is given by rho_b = -20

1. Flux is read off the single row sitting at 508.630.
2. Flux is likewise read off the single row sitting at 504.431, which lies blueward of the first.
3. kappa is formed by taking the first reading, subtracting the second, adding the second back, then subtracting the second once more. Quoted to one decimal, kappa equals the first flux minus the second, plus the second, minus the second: -12.4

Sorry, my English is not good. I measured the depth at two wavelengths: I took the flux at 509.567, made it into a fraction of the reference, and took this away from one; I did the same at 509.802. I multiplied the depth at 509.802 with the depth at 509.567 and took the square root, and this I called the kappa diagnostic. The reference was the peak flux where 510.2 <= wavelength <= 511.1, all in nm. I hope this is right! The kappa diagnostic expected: 0.13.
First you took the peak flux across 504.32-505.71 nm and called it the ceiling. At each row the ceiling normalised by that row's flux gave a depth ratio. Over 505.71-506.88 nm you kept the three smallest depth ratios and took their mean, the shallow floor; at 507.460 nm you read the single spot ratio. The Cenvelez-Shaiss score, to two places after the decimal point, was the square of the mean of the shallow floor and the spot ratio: 1.28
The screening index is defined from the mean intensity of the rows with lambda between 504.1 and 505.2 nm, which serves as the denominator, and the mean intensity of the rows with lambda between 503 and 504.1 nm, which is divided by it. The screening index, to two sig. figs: 0.92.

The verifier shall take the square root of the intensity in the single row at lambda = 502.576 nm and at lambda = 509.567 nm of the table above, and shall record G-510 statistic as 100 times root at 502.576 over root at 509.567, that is 96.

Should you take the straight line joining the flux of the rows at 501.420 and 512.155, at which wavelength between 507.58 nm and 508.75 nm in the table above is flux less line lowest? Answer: 508.630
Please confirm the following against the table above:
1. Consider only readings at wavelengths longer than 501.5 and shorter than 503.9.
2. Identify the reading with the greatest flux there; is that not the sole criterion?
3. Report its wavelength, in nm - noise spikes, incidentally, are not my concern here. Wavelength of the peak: 503.271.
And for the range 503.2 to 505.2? 504.199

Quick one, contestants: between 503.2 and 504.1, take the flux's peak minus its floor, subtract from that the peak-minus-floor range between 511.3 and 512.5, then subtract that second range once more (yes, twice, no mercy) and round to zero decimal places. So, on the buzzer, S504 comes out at -4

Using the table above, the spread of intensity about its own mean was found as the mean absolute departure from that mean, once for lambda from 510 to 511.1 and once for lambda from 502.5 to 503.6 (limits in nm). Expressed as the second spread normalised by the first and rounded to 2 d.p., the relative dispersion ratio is 0.33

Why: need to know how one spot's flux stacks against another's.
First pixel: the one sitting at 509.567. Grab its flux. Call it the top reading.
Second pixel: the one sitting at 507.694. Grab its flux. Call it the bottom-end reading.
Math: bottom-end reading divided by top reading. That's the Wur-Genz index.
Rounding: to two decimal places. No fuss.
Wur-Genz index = 0.87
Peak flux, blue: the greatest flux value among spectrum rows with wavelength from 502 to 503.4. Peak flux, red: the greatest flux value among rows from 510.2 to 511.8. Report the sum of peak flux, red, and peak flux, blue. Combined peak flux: 184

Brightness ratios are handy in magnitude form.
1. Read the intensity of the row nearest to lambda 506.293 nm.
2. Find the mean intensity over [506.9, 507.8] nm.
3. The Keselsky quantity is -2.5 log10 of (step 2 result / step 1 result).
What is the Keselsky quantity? 0.14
